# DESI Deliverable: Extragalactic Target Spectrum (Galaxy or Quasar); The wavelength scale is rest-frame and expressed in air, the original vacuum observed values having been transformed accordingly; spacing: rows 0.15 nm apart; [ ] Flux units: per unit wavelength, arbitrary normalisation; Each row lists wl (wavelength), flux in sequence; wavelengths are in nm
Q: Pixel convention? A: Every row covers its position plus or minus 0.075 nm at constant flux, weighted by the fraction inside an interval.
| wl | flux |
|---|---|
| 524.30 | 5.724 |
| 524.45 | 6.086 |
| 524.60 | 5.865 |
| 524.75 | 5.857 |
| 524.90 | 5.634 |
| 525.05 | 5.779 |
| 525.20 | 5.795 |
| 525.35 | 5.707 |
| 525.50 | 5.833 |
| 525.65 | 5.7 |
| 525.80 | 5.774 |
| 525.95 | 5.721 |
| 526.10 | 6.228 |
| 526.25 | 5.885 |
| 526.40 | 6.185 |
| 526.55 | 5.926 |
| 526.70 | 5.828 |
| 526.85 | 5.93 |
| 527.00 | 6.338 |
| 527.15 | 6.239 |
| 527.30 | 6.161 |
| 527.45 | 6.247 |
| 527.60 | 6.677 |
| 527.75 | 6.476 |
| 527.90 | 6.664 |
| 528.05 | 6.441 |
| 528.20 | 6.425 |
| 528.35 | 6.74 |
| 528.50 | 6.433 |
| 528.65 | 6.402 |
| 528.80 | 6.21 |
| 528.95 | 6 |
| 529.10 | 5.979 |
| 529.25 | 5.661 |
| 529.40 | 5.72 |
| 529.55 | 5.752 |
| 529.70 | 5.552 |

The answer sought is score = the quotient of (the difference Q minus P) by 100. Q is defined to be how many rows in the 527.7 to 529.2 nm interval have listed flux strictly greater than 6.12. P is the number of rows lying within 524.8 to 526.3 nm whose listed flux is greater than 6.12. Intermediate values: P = 1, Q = 8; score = 0.07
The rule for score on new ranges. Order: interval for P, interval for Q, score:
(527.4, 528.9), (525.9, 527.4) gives -0.05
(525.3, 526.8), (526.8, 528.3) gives 0.07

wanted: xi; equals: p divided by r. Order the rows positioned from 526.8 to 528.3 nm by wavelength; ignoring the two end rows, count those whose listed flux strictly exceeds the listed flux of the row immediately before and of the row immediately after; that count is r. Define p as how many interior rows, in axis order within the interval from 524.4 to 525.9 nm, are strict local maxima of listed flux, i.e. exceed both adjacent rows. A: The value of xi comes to 0.67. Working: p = 2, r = 3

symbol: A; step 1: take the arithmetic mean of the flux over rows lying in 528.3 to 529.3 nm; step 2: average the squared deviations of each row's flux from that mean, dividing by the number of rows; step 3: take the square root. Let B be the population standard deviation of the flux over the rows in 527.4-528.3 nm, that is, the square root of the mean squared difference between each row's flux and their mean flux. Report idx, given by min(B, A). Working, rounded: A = 0.33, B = 0.15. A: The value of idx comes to 0.15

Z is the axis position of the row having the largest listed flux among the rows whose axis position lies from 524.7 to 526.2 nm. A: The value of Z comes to 526.10 nm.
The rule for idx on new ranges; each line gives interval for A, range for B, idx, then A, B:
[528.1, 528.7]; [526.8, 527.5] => 0.14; 0.14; 0.14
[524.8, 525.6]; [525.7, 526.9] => 0.07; 0.07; 0.17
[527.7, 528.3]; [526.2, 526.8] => 0.10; 0.10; 0.14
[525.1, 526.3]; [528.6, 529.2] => 0.16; 0.16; 0.17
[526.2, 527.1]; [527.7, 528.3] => 0.10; 0.18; 0.10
